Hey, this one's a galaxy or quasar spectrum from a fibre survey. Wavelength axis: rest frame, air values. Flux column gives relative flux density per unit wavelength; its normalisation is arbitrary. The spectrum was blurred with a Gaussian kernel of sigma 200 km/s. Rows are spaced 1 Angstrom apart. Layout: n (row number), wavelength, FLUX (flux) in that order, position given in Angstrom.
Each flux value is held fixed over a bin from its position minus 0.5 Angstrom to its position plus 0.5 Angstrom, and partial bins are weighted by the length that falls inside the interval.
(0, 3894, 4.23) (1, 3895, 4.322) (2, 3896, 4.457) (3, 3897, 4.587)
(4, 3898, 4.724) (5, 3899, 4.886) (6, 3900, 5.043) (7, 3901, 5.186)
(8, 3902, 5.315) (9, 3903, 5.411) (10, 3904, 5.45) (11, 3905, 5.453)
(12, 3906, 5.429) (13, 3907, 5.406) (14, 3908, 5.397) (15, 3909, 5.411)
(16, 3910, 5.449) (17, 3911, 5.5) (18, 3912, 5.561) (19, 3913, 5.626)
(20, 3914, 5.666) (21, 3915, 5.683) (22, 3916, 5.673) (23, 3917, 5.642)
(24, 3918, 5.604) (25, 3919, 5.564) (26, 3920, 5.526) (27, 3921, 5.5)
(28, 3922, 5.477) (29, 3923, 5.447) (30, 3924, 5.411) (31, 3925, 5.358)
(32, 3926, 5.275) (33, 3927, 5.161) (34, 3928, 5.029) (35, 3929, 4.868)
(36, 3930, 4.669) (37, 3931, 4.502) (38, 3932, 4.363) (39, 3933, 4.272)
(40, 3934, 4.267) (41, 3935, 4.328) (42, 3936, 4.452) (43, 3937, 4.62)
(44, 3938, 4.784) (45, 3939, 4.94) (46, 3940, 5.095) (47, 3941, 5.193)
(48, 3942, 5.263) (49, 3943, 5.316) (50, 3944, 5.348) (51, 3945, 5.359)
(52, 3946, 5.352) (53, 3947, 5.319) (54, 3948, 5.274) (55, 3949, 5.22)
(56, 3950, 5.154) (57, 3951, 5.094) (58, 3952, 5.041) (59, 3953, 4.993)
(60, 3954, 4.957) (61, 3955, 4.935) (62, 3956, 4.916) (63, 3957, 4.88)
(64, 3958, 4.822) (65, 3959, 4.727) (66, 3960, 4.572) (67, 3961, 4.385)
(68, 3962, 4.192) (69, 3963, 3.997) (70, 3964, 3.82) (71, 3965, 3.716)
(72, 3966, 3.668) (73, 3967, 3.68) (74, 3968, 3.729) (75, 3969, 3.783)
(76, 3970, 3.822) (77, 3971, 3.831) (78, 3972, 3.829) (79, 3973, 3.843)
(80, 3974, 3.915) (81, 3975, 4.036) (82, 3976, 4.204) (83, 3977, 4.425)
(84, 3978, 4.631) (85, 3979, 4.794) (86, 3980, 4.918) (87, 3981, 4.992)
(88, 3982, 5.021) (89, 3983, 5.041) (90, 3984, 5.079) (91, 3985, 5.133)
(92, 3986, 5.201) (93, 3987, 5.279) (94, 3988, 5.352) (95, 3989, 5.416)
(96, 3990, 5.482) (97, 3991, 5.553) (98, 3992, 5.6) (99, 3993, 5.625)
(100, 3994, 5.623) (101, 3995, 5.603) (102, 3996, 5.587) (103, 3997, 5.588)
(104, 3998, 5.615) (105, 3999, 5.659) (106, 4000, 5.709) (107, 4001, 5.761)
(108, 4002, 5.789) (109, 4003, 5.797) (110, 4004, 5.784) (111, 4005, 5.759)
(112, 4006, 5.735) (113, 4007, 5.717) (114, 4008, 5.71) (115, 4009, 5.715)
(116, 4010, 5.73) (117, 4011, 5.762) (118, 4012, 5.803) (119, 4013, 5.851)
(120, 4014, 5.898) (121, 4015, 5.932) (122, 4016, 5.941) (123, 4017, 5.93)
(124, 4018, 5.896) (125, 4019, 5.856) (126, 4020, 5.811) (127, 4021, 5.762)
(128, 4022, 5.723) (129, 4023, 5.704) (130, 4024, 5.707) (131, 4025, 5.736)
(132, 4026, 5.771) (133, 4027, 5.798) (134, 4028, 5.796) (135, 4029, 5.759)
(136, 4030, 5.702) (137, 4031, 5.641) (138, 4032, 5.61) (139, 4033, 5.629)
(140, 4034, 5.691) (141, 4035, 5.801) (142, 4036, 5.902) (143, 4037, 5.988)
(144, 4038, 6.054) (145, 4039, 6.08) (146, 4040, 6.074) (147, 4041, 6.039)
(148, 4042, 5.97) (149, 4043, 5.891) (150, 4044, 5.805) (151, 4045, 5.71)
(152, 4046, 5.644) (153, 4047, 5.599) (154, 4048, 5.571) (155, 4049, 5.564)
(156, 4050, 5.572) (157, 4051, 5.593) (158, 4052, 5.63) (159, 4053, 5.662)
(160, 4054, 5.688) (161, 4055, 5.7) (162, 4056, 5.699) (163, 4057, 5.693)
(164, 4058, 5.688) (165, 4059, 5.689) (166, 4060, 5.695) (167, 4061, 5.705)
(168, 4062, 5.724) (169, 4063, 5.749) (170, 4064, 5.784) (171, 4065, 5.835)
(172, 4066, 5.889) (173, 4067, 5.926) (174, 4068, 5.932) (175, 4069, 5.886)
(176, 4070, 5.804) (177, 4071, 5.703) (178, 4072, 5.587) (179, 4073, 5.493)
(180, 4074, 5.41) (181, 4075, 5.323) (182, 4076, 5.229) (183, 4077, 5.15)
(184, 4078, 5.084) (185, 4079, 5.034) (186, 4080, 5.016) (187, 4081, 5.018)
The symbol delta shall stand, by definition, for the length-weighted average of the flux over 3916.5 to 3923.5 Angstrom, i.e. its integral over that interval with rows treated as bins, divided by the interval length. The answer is 5.5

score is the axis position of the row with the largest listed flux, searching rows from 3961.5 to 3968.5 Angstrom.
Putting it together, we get 3962 Angstrom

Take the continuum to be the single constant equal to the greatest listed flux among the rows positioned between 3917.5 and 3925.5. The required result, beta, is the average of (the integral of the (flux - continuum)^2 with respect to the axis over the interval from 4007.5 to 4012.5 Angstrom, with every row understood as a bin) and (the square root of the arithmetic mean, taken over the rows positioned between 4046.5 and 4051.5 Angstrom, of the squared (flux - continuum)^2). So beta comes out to 0.05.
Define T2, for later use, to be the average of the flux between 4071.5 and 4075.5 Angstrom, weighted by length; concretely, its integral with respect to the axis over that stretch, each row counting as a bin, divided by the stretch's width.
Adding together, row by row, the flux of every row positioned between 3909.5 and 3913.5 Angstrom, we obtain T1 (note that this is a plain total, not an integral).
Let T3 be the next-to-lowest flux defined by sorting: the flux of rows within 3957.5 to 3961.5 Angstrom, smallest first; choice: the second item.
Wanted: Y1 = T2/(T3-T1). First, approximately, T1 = 22.1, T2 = 5.45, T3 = 4.572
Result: -0.310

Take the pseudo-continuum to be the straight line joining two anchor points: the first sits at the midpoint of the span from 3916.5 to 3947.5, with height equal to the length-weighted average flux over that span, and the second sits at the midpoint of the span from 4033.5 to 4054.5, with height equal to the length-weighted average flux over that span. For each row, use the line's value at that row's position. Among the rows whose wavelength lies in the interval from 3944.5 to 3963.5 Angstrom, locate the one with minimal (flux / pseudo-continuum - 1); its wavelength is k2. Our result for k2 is 3963 Angstrom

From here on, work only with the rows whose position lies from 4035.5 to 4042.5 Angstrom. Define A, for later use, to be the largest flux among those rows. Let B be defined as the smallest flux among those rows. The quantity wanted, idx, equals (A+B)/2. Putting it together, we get 6.0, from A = 6.08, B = 5.902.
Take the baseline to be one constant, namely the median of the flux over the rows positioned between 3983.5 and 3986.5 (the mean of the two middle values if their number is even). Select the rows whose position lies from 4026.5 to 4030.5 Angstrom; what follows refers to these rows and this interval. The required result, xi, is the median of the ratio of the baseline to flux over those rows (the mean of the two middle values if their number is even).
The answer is 0.89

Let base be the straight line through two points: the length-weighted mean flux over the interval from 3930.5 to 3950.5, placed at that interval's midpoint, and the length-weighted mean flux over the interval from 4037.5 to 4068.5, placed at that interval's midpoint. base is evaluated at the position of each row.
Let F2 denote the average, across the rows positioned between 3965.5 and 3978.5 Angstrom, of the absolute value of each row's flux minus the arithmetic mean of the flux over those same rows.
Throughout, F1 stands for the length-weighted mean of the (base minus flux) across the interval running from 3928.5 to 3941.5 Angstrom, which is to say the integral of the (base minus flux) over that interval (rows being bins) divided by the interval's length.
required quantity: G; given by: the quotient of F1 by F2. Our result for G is 1.0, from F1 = 0.2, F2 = 0.23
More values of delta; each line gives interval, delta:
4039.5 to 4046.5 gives 5.9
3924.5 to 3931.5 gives 5.0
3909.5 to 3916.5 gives 5.6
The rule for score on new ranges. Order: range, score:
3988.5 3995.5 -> 3993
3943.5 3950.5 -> 3945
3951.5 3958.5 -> 3952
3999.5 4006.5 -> 4003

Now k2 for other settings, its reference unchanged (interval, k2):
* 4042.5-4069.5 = 4049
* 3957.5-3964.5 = 3964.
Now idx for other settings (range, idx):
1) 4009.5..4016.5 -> 5.8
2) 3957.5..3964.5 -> 4.3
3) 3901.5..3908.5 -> 5.4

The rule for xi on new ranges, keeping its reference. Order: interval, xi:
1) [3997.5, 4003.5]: 0.90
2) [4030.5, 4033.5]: 0.91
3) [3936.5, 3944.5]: 1.00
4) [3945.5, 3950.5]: 0.97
